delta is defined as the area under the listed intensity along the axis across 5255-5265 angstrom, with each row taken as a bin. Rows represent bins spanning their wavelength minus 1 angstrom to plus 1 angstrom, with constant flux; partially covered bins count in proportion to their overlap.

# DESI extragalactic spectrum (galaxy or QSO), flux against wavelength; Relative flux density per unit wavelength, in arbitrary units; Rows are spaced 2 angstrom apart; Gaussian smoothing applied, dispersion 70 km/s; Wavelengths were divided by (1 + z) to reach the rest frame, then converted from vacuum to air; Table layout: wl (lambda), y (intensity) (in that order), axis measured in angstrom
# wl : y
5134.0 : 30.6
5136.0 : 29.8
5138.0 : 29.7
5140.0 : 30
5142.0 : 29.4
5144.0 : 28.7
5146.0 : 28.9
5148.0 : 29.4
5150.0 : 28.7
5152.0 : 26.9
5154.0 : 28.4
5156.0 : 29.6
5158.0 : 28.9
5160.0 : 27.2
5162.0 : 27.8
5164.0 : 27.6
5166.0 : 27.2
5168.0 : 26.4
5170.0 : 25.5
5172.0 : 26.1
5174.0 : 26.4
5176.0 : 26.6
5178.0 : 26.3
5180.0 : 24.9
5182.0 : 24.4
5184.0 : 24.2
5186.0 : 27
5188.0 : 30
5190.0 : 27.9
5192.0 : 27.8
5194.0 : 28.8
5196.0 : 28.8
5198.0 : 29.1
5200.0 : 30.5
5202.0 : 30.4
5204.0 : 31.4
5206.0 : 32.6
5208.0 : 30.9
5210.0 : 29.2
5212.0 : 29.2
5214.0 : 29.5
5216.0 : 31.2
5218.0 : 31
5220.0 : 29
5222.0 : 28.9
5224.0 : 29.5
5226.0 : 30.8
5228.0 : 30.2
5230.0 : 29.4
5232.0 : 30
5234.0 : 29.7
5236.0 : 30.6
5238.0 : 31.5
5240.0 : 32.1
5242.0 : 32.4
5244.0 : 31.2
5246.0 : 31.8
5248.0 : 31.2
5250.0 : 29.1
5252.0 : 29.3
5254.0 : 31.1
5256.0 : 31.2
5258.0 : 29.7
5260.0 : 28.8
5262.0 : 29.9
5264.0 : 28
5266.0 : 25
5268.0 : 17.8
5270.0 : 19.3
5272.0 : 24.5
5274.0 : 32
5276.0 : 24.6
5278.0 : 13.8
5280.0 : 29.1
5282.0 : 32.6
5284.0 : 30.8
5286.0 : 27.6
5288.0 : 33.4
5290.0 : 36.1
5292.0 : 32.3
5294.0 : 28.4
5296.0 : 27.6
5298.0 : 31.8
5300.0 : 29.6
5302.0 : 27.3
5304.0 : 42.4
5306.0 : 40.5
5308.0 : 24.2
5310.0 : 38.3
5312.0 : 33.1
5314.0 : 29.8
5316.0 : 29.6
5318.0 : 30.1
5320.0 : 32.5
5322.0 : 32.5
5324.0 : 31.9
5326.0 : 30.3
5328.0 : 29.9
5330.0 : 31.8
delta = 295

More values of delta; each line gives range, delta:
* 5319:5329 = 314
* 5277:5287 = 268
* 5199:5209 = 312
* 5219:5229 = 297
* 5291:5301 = 299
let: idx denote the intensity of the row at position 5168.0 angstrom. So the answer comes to 26.4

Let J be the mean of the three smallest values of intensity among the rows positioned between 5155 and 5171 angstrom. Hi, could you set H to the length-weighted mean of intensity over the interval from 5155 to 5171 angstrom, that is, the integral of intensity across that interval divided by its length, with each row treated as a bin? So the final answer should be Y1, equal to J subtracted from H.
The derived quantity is 1.16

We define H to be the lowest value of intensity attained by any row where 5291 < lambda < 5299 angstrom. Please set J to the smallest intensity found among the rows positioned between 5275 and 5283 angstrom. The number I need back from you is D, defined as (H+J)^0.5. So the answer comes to 6.4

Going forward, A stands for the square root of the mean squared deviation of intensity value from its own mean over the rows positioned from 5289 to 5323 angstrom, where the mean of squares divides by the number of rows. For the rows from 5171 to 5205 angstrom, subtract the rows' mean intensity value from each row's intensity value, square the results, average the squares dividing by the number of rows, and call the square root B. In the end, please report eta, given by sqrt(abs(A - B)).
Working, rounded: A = 4.7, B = 2.1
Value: 1.6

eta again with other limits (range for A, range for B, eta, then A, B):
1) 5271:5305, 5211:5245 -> 2.2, 5.8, 1.1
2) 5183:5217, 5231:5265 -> 0.8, 1.9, 1.2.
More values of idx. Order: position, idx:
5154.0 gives 28.4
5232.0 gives 30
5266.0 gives 25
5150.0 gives 28.7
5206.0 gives 32.6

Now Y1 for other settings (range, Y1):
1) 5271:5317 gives 9.58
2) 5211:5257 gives 1.43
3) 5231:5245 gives 0.97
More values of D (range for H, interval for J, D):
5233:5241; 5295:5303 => 7.5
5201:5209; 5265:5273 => 6.9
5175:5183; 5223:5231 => 7.3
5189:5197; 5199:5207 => 7.6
